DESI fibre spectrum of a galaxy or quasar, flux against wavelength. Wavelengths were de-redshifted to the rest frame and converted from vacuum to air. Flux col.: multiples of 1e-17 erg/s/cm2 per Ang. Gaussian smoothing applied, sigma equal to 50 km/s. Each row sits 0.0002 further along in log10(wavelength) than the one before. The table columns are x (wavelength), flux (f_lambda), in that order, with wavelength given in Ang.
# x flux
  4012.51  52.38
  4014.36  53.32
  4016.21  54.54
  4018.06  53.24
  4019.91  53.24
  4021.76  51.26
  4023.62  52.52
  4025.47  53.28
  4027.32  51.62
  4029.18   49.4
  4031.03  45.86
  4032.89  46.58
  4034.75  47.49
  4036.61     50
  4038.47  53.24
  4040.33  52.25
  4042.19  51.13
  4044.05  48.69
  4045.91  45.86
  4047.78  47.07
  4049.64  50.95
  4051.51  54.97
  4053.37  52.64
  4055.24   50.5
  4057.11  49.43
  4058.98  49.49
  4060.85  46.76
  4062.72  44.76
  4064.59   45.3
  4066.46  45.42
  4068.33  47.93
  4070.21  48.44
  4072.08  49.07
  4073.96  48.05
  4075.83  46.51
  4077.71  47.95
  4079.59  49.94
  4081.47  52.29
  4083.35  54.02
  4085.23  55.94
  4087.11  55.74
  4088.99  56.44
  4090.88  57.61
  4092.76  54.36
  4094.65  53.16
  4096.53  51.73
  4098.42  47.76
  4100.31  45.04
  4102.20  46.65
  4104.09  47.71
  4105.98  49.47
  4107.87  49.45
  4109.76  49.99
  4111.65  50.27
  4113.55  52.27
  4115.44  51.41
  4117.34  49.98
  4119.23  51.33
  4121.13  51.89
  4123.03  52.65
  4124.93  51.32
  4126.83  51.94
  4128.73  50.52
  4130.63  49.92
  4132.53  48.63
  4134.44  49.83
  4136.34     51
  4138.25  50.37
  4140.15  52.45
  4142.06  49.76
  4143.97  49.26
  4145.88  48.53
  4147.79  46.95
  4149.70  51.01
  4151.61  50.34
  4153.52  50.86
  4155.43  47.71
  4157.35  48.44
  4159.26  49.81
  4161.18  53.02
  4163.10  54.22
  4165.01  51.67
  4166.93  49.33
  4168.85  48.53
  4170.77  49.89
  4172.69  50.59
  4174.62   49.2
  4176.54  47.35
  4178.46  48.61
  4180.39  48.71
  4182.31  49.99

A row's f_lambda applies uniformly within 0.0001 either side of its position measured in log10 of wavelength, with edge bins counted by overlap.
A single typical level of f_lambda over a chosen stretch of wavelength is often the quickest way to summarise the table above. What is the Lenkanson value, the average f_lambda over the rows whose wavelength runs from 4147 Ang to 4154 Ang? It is 49.8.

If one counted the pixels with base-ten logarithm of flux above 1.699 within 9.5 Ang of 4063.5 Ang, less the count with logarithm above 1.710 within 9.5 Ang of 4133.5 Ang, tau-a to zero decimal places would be -2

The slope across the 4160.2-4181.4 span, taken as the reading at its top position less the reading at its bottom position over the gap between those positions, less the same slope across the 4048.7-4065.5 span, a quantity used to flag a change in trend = 0.15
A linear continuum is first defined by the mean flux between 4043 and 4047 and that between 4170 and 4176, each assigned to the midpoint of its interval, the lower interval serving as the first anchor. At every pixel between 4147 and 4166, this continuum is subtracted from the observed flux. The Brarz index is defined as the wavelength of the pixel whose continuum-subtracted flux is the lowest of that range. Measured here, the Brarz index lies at 4147.79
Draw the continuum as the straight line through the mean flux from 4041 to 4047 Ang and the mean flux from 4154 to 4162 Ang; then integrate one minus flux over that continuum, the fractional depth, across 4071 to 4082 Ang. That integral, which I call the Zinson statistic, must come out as 0.0 Ang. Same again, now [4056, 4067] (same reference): 0.4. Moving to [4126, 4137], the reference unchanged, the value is -0.2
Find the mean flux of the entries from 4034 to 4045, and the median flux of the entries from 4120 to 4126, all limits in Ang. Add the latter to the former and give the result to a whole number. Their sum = 102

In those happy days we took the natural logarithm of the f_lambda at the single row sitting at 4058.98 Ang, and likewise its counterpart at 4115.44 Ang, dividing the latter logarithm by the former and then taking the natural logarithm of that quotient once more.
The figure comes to 0.010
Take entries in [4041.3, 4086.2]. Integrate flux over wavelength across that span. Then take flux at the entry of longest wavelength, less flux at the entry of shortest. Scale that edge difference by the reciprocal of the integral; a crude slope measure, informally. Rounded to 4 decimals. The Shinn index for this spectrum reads 0.0022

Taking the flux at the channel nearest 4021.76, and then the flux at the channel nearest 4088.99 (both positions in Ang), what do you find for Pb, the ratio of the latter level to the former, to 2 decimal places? 1.10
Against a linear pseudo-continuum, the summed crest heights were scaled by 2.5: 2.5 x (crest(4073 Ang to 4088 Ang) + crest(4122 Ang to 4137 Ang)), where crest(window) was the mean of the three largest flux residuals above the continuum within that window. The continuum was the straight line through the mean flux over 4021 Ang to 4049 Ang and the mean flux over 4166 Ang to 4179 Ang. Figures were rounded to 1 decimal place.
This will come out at 21.0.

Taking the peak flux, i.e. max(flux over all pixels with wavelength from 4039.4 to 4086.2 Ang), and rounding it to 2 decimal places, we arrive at 55.94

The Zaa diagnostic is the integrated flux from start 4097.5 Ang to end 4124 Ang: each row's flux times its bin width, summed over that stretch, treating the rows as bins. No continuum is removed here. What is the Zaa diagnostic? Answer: 1317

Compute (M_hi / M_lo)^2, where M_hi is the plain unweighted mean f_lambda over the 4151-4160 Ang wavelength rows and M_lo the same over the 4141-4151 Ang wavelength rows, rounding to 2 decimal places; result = 1.01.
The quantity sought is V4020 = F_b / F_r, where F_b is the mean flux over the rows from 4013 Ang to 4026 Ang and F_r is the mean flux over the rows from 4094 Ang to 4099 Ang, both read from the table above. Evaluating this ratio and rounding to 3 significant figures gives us 1.04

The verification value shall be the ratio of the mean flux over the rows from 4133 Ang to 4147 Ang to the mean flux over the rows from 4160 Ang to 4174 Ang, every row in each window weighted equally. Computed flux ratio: 0.98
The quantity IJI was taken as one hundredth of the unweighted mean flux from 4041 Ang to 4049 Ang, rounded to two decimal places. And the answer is 0.48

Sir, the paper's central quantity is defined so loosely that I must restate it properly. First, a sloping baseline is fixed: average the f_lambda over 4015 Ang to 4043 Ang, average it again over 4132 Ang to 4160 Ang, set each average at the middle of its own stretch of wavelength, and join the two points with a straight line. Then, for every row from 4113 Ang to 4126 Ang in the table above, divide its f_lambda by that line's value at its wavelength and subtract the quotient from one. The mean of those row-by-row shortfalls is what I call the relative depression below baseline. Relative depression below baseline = -0.031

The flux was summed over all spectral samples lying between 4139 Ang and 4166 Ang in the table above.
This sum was 704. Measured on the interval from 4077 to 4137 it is 1638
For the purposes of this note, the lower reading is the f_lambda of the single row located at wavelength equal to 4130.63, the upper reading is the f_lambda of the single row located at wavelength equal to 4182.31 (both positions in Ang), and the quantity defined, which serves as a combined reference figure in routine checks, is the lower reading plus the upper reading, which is 99.9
